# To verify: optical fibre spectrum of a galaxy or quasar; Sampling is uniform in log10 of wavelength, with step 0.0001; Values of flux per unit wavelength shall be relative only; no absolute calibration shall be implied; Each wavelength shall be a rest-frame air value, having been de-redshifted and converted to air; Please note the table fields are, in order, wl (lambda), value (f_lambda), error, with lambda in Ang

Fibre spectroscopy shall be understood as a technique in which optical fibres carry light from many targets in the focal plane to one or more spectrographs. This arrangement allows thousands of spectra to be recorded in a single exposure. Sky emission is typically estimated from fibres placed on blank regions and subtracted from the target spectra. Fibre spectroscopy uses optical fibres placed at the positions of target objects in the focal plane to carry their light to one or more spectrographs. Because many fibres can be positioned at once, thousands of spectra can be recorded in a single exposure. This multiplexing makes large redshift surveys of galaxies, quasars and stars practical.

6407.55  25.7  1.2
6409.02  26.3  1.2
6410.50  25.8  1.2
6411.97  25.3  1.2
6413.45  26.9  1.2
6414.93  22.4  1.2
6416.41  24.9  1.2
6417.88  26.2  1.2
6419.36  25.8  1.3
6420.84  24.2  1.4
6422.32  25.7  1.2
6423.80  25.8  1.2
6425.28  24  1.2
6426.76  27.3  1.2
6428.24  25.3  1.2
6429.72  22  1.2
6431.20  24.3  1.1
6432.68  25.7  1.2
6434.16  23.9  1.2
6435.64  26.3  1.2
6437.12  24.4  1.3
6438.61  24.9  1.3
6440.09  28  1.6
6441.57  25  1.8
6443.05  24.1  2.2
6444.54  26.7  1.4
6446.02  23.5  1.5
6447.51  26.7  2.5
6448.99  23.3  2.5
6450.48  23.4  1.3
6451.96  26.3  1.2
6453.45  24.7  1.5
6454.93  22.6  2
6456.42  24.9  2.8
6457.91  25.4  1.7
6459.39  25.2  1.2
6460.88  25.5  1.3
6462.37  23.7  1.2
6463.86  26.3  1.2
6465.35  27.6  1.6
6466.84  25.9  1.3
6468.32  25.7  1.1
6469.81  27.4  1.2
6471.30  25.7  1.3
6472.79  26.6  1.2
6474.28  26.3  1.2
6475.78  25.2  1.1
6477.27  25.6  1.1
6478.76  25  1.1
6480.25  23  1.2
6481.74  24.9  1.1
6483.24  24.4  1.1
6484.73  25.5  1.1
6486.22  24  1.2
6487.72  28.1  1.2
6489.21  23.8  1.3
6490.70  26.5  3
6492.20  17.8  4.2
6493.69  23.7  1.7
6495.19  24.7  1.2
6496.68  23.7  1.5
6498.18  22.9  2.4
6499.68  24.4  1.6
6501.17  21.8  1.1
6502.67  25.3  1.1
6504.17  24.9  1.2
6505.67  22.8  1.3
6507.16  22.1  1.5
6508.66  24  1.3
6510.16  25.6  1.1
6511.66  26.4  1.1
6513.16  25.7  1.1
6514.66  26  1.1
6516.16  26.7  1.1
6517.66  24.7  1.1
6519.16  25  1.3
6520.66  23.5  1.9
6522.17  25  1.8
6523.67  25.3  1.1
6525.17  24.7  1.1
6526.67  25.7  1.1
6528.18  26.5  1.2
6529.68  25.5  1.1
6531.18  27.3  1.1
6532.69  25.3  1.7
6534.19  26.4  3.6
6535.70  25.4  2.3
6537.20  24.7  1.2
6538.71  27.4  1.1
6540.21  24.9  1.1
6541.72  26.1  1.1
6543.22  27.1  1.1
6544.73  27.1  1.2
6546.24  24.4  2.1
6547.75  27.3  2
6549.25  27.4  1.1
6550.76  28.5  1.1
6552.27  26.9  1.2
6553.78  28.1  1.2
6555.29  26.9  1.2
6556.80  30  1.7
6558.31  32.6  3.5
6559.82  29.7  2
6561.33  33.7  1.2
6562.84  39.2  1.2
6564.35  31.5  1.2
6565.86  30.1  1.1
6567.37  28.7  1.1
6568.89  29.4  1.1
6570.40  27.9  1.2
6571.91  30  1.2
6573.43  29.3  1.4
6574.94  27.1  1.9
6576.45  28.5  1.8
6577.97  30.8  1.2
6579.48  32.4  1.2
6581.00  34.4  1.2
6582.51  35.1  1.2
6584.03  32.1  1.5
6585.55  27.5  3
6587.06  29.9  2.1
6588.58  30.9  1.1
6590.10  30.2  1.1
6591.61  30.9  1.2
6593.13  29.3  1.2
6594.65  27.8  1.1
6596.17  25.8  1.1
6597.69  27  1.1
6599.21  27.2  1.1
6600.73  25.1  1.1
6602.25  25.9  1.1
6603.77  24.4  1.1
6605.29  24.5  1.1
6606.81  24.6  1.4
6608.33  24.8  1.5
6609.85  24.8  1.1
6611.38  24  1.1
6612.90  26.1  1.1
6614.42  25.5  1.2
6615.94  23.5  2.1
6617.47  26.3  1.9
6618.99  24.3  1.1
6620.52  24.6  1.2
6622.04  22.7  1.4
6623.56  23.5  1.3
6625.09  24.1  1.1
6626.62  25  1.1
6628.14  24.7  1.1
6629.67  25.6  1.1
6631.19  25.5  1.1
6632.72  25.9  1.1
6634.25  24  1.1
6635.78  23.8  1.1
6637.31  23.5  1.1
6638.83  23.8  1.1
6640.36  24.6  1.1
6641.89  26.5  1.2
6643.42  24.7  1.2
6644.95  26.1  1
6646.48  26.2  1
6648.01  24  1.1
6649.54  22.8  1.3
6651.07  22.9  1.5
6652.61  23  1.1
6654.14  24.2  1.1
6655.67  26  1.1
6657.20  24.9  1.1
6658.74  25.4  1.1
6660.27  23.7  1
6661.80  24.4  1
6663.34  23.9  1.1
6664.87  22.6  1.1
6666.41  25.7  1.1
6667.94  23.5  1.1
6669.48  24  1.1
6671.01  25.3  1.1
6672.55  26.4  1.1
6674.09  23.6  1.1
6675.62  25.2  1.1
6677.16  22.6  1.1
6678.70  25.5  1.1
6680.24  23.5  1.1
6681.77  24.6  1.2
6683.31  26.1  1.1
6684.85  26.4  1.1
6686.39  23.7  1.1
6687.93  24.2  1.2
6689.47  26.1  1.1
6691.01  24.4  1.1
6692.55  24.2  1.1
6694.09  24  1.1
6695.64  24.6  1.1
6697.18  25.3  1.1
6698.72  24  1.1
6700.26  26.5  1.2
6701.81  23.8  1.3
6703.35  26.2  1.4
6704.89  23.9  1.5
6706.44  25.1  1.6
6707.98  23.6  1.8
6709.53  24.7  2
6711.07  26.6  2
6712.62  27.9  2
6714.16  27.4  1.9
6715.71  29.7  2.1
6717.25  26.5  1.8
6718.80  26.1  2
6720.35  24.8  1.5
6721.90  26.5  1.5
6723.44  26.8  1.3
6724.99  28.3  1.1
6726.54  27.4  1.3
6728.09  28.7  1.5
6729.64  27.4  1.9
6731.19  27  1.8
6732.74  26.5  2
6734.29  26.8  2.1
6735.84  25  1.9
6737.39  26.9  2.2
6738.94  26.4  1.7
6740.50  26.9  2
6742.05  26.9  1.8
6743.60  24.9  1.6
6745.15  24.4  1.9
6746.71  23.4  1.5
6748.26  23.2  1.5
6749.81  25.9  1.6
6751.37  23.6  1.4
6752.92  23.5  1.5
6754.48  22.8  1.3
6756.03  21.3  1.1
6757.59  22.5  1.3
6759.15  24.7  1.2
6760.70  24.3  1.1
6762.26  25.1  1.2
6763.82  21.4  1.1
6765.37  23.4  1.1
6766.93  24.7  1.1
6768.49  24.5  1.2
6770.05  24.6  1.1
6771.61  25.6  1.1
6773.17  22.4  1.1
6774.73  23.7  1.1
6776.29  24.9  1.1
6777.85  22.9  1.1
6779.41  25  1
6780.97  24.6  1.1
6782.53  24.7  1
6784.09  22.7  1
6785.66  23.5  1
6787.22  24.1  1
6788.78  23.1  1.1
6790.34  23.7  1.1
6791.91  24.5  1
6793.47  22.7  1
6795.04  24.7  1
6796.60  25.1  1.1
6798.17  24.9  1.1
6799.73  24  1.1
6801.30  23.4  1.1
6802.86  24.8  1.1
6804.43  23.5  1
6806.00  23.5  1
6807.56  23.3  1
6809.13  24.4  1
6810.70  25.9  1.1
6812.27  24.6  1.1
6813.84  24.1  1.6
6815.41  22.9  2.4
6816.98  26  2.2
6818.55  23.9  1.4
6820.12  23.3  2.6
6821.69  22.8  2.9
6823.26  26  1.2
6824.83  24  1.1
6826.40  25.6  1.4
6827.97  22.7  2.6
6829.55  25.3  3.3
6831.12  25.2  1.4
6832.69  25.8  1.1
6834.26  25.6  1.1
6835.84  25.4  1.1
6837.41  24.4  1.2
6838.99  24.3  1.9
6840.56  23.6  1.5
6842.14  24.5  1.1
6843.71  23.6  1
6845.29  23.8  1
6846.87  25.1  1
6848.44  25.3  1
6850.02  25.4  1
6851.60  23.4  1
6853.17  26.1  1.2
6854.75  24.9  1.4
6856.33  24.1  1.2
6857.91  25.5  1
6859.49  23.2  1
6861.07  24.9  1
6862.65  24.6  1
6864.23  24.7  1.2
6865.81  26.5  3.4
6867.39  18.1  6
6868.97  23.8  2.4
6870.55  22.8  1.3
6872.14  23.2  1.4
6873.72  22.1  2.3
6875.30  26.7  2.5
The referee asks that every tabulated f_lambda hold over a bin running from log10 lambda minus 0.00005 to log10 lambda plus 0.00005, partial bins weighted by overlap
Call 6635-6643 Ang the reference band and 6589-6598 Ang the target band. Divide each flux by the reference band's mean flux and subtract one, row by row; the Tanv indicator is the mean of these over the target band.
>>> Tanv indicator 0.17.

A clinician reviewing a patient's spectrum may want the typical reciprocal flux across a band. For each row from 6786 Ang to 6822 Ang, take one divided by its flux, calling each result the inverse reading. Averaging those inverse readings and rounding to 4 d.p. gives 0.0416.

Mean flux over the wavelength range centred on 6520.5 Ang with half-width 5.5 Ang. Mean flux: 25.0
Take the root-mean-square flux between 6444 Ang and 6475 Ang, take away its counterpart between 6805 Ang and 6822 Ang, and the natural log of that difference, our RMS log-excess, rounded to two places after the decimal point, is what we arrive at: 0.30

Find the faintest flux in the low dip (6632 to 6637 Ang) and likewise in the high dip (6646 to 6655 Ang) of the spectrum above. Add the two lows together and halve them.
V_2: 23.3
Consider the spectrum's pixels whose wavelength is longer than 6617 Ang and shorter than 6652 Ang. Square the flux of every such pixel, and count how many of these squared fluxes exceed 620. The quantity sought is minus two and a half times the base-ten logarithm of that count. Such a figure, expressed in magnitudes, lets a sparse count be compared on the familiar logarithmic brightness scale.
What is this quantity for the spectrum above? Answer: -2.3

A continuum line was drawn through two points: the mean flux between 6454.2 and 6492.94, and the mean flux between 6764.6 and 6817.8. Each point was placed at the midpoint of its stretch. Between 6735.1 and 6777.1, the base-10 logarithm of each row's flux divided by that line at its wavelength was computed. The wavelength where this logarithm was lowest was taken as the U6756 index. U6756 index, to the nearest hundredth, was 6756.03 Ang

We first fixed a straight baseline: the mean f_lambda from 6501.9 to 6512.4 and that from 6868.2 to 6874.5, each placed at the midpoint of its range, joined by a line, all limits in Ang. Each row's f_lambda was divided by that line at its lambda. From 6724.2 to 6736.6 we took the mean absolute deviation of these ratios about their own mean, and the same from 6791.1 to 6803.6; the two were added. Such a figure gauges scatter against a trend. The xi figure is 0.06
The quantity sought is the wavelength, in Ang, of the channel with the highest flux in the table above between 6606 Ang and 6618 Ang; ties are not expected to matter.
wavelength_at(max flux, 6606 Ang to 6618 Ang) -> 6617.47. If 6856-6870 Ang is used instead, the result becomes 6865.81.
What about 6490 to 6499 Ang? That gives 6490.70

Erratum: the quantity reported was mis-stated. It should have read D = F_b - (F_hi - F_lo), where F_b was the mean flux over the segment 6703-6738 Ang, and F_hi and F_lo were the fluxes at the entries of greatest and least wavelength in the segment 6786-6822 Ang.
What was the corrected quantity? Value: 28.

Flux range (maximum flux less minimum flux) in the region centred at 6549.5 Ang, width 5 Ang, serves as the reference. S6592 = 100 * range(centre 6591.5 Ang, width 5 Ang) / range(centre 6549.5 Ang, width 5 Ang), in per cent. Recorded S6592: 133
